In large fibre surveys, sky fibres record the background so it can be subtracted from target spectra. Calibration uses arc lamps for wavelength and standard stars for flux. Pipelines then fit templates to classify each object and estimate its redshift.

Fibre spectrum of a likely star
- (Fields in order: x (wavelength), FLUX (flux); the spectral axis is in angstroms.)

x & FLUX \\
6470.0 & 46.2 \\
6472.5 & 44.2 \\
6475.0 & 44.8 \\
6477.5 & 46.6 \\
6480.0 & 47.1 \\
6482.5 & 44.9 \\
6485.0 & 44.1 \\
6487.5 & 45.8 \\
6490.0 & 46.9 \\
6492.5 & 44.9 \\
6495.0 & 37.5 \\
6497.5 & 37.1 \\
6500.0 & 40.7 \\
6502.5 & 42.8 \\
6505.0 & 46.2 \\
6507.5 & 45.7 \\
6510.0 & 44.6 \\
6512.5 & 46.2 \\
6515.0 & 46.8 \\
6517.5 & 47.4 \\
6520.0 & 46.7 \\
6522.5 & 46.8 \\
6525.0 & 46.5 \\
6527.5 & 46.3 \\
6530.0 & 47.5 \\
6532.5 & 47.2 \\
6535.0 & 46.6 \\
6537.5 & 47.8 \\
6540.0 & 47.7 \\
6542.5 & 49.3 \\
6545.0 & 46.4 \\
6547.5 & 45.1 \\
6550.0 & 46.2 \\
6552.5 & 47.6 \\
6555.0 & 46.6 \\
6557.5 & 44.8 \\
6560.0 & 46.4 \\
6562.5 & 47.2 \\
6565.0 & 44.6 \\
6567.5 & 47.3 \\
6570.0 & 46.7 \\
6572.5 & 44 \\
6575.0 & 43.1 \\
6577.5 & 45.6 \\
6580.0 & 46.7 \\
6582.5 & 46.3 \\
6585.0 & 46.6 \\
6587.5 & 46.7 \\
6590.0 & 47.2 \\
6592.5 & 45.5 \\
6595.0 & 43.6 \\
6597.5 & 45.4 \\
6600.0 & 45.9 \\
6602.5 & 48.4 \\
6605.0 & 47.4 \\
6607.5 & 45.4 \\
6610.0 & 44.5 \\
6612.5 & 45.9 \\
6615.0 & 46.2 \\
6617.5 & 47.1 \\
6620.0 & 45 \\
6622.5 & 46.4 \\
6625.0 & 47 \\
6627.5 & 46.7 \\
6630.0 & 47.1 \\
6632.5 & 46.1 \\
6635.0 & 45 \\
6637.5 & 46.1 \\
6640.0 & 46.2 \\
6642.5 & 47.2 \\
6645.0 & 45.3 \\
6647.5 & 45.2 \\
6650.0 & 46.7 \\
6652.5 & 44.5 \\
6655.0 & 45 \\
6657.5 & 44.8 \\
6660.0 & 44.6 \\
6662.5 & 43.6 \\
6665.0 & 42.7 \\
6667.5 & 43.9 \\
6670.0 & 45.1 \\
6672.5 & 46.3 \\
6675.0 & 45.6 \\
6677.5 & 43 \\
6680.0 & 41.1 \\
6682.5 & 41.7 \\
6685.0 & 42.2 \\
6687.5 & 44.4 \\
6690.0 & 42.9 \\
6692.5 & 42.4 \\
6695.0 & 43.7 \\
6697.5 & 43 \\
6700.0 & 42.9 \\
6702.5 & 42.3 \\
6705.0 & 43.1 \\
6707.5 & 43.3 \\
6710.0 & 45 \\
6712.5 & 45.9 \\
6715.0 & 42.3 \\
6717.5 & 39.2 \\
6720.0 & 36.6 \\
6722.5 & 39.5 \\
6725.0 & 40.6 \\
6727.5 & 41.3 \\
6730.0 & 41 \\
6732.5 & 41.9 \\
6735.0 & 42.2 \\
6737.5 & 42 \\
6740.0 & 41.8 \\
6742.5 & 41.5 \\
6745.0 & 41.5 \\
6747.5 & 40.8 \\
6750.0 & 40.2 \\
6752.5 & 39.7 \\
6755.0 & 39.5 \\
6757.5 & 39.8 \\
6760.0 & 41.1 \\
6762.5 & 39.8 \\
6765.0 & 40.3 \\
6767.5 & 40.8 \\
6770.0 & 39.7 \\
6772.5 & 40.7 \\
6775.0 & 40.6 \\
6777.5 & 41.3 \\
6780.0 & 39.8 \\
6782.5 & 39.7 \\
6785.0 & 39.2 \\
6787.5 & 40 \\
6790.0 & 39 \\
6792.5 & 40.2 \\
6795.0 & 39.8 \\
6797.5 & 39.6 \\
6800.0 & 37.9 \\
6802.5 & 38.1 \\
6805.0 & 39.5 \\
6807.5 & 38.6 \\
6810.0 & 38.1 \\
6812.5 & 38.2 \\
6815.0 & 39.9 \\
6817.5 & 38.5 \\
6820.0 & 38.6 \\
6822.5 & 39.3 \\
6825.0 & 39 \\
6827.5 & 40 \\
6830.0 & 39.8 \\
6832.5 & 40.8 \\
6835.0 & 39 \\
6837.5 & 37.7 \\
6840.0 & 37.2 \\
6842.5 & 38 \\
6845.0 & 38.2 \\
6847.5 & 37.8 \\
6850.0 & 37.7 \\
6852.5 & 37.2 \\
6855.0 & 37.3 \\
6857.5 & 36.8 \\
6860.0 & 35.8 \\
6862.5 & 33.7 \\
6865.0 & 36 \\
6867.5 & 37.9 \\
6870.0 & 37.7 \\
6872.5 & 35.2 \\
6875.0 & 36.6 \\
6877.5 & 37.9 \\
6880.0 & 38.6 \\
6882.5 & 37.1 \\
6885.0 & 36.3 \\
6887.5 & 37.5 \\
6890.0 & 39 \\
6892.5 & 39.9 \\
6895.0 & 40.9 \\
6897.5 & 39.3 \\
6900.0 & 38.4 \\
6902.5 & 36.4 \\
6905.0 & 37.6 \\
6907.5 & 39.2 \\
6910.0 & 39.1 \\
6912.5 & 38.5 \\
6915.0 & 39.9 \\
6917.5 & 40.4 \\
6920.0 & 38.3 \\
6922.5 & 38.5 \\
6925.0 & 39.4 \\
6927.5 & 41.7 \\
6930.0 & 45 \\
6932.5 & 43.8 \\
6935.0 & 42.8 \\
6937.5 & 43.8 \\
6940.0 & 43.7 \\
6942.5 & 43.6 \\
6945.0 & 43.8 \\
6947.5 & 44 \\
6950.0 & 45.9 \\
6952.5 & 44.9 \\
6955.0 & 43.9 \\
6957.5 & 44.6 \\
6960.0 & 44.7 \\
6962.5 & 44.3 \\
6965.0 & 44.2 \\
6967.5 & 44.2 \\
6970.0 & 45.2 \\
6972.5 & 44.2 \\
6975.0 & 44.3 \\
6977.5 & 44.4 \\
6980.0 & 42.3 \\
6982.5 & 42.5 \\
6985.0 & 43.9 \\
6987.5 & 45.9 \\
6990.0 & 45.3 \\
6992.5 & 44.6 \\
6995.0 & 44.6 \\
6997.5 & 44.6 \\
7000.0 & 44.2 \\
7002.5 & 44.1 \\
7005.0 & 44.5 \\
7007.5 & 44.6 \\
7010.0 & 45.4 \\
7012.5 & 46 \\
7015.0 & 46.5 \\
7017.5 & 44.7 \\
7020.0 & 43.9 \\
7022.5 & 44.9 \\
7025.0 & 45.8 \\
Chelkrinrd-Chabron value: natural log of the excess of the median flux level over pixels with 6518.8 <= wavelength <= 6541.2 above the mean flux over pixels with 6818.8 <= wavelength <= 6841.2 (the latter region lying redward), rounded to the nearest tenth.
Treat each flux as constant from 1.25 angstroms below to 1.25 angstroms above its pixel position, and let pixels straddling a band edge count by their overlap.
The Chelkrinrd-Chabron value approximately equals 2.0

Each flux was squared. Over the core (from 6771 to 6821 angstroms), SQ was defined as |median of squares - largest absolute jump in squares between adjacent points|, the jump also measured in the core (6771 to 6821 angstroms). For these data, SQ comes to 1431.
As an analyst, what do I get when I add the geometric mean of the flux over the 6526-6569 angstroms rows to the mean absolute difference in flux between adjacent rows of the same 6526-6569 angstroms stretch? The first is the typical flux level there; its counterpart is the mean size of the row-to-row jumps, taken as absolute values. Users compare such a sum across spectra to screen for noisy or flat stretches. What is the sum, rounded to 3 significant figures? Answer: 48.1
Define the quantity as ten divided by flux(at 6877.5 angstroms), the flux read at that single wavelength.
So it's 0.264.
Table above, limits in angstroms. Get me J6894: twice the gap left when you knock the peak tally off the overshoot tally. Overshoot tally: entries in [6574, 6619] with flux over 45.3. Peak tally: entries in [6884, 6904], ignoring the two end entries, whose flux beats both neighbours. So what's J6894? 28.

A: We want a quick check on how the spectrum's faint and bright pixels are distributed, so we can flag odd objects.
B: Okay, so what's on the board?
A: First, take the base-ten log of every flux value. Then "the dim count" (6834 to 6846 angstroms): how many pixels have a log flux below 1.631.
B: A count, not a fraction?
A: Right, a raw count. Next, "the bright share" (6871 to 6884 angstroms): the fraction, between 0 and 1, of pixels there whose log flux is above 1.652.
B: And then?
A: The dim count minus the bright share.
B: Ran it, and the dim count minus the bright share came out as 5.0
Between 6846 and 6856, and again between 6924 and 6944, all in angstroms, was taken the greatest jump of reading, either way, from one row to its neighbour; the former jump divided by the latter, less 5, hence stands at -4.8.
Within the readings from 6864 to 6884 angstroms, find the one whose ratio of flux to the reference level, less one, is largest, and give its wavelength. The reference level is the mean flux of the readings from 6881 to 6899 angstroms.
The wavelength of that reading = 6880.0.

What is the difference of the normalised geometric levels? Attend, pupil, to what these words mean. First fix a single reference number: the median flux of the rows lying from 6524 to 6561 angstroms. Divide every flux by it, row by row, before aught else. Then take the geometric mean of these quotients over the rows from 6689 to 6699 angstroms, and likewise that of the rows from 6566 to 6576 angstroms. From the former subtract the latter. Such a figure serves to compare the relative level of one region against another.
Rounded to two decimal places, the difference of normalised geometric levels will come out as -0.05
